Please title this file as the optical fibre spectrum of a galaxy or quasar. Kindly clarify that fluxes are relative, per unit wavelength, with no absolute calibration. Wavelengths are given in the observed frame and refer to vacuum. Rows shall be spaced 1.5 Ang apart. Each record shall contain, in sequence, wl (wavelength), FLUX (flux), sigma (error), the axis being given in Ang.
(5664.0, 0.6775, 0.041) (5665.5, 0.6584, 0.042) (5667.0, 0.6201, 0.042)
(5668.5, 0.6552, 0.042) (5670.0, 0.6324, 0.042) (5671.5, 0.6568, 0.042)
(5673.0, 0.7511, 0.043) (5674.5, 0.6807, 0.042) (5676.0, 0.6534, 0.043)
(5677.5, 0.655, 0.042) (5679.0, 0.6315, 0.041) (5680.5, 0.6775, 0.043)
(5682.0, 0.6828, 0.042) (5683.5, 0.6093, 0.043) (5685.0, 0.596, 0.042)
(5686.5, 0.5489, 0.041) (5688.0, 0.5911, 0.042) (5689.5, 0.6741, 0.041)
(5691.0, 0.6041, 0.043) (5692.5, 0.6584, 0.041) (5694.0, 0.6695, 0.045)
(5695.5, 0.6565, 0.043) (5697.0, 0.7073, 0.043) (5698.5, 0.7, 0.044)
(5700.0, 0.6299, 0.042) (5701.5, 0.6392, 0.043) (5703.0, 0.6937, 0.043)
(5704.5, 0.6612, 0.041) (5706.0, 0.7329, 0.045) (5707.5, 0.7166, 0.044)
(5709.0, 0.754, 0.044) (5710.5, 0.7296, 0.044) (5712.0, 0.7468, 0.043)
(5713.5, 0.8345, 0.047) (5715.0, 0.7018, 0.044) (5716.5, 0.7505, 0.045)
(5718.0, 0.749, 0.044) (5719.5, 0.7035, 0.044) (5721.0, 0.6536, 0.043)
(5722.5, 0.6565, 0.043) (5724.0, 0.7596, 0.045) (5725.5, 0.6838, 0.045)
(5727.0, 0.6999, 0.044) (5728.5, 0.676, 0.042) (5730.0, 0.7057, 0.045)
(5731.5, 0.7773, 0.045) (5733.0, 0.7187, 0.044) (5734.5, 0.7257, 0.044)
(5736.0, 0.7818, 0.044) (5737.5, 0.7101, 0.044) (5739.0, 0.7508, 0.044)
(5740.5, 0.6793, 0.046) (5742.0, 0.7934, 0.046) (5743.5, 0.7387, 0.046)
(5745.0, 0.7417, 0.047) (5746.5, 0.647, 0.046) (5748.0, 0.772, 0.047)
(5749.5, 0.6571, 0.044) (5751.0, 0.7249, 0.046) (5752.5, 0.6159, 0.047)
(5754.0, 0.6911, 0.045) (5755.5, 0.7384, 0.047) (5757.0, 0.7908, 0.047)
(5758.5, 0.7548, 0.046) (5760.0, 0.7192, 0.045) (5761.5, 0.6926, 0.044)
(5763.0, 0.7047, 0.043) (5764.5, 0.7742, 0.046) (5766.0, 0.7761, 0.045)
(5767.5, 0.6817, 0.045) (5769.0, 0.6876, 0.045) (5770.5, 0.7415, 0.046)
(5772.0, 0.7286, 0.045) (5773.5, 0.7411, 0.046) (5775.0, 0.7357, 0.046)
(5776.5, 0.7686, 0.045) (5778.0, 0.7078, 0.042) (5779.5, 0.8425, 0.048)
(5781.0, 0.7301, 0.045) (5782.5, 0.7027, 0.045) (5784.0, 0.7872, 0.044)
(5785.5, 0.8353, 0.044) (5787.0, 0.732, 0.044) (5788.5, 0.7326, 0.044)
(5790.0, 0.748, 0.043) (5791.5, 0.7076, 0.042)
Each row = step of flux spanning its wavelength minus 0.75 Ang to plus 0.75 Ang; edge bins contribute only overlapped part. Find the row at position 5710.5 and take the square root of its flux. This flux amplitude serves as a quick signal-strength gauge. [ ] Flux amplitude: 0.854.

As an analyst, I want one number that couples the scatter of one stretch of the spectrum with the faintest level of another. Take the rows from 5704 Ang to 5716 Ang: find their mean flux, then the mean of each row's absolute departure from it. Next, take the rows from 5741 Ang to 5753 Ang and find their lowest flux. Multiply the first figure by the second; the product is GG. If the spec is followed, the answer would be 0.0202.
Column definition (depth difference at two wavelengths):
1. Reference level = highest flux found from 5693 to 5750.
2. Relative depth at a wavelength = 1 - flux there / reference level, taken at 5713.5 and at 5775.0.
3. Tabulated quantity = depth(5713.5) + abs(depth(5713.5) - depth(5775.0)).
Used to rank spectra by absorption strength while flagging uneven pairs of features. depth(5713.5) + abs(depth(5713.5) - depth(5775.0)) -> 0.118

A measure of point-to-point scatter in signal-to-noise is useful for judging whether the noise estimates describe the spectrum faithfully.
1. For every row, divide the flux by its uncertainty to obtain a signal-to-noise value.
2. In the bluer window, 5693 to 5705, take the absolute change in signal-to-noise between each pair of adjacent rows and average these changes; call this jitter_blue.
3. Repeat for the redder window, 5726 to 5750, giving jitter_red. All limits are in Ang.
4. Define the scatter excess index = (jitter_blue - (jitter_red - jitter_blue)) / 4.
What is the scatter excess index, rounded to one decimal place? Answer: 0.0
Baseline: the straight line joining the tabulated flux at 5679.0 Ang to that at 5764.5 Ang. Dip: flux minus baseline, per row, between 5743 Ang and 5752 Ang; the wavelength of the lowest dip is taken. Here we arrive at 5746.5 Ang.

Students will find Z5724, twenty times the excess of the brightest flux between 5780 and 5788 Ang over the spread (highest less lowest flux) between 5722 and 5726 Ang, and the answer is 14.6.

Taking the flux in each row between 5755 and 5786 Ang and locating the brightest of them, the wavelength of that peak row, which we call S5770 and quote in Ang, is 5779.5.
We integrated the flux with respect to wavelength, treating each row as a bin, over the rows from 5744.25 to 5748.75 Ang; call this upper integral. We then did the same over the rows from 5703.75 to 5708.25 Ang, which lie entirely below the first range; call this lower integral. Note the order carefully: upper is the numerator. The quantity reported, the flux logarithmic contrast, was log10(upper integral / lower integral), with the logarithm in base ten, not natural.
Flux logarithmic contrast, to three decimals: 0.010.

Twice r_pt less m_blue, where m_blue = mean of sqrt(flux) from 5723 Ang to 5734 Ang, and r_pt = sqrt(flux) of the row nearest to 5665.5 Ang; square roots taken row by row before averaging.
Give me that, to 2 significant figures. 0.78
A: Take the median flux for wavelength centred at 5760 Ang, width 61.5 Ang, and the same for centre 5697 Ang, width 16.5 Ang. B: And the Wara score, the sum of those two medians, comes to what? 1.39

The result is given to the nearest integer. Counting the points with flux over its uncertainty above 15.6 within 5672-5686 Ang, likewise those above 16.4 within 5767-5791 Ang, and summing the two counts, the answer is 12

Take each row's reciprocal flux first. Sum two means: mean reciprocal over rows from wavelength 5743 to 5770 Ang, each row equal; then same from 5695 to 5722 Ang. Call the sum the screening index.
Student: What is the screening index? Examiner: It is 2.82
